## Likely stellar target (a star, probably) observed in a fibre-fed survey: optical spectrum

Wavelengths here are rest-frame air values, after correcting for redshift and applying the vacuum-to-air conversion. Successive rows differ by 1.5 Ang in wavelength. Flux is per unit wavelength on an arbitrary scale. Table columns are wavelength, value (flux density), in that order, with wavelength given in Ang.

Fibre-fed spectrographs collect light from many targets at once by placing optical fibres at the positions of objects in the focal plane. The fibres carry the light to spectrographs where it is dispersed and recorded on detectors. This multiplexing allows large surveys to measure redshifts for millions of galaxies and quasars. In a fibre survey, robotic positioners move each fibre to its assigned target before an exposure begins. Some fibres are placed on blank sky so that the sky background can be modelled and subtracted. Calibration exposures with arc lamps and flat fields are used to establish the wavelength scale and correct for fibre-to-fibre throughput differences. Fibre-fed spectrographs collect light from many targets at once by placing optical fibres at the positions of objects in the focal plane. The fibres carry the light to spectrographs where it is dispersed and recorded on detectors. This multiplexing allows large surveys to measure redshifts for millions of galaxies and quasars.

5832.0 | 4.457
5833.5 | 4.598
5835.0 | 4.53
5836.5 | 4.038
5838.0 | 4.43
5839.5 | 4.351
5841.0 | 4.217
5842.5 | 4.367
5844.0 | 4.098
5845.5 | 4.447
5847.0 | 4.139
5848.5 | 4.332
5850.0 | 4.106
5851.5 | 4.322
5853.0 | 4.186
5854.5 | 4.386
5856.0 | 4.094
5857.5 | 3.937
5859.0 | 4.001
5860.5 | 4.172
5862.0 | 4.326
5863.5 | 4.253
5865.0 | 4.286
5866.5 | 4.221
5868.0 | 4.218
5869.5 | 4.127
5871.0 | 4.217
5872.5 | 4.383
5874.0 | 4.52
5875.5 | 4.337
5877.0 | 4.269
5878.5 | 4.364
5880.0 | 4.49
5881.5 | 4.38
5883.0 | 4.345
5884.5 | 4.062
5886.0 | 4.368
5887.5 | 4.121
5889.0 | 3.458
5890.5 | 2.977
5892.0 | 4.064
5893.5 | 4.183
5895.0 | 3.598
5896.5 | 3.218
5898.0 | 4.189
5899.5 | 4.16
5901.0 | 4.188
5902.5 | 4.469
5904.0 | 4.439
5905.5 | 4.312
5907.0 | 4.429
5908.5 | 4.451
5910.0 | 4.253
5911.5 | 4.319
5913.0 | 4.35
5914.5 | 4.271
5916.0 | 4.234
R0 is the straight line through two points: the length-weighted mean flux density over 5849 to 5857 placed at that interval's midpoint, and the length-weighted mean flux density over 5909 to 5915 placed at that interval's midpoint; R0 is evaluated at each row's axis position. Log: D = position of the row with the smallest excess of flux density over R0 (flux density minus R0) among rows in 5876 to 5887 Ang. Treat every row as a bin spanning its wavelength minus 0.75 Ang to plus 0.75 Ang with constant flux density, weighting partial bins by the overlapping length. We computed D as 5884.5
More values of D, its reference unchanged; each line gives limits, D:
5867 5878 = 5869.5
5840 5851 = 5850.0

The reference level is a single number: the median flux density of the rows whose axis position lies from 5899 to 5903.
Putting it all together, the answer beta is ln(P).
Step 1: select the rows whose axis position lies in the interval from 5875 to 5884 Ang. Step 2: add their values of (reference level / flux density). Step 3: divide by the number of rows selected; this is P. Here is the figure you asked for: -0.041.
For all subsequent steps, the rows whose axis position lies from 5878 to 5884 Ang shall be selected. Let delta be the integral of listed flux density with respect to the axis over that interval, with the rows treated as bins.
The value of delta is 26.3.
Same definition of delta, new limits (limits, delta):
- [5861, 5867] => 25.6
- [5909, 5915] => 25.8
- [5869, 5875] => 25.9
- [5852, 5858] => 25.0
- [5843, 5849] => 25.5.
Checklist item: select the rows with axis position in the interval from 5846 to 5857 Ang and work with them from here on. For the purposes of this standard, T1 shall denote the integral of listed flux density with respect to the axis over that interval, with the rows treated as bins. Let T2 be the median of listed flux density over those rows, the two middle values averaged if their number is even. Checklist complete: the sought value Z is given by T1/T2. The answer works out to 11.1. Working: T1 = 46.4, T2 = 4.19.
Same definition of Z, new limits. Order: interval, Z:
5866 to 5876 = 10.2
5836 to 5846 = 9.8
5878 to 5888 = 9.9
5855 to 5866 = 11.0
